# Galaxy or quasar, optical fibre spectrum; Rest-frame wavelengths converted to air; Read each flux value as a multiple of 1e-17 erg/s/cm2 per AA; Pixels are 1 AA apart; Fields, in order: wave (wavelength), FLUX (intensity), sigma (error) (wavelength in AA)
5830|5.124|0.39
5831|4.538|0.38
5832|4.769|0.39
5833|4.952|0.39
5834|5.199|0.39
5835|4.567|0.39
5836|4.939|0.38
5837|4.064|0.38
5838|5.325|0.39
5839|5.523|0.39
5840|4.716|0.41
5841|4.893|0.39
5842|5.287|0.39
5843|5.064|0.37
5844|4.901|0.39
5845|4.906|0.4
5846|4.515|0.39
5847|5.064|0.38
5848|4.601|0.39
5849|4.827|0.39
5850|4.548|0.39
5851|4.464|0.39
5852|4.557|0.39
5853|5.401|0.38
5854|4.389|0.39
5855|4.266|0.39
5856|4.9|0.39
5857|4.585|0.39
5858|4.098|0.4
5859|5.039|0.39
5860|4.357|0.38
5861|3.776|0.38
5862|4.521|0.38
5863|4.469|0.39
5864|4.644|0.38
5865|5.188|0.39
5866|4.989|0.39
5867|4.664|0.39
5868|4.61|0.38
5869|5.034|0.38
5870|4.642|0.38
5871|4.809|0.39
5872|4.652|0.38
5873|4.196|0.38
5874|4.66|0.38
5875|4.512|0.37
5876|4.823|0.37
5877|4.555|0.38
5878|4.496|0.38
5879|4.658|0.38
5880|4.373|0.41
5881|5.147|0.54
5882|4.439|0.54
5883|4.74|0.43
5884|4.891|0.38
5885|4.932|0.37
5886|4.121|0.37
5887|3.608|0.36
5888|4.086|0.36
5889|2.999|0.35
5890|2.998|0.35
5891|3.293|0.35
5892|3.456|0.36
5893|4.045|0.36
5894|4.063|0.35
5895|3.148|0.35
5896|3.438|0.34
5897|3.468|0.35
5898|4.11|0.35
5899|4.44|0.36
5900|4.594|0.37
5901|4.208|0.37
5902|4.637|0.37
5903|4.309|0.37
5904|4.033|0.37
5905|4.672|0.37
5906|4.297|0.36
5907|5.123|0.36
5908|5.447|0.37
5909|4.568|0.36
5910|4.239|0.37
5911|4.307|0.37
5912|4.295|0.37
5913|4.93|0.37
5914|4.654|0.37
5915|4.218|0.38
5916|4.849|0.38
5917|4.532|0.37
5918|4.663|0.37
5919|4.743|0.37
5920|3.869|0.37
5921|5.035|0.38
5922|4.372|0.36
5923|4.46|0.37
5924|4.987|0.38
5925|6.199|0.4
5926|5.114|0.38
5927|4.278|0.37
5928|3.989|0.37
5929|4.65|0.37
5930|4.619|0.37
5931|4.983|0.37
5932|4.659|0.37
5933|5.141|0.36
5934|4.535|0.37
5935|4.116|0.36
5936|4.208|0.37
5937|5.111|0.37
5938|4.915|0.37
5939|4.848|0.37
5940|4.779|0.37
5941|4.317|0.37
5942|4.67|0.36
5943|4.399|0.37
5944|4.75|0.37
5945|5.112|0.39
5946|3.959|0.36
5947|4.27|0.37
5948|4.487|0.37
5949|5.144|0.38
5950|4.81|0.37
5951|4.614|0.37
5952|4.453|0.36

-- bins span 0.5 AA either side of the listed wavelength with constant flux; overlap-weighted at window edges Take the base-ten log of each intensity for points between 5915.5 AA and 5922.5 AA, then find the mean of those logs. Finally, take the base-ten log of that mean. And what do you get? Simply -0.181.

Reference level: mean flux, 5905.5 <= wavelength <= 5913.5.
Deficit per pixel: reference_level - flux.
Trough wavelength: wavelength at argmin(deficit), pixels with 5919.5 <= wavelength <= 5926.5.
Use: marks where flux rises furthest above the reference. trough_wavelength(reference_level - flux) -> 5925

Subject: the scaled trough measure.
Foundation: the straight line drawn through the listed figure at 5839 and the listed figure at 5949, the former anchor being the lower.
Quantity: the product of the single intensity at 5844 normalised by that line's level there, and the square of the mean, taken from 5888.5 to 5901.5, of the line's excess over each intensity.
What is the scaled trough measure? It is 2.3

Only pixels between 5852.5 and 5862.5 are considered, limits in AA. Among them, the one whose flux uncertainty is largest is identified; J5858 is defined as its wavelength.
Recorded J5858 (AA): 5858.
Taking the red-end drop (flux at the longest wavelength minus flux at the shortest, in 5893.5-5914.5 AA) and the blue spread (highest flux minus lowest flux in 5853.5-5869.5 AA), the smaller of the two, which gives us 0.59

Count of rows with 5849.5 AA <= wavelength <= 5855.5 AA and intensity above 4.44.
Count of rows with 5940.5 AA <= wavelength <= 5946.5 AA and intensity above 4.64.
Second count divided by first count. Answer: 0.75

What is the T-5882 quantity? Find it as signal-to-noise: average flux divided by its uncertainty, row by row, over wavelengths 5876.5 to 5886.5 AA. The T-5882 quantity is 11.3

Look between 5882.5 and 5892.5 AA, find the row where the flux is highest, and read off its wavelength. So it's 5885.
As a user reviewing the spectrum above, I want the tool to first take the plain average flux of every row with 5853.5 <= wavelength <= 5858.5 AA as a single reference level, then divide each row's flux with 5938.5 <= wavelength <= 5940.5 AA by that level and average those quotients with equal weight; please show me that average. 1.082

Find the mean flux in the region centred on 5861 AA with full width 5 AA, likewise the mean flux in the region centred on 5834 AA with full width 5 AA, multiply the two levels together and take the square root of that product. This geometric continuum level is 4.65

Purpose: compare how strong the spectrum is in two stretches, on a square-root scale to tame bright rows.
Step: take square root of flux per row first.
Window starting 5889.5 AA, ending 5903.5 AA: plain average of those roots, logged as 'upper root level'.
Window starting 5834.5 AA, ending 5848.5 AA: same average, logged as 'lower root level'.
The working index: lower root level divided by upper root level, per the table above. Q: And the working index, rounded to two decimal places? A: 1.12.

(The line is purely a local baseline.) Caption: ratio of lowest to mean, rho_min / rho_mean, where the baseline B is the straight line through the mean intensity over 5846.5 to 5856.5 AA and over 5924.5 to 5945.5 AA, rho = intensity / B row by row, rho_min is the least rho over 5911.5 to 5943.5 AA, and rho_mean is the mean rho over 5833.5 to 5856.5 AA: 0.80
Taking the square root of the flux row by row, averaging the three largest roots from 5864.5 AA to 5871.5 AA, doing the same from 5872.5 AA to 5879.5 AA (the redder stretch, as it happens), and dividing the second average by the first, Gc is 0.96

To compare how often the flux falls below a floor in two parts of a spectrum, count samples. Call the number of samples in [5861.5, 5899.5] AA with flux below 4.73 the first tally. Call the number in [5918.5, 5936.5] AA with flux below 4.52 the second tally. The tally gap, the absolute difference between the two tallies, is 22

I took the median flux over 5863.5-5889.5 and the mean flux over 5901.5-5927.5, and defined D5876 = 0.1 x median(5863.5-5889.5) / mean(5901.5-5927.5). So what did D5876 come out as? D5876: 0.100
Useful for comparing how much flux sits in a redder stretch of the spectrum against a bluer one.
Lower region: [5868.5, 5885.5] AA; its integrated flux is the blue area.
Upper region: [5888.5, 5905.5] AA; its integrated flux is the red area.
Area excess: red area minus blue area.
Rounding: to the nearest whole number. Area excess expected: -14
